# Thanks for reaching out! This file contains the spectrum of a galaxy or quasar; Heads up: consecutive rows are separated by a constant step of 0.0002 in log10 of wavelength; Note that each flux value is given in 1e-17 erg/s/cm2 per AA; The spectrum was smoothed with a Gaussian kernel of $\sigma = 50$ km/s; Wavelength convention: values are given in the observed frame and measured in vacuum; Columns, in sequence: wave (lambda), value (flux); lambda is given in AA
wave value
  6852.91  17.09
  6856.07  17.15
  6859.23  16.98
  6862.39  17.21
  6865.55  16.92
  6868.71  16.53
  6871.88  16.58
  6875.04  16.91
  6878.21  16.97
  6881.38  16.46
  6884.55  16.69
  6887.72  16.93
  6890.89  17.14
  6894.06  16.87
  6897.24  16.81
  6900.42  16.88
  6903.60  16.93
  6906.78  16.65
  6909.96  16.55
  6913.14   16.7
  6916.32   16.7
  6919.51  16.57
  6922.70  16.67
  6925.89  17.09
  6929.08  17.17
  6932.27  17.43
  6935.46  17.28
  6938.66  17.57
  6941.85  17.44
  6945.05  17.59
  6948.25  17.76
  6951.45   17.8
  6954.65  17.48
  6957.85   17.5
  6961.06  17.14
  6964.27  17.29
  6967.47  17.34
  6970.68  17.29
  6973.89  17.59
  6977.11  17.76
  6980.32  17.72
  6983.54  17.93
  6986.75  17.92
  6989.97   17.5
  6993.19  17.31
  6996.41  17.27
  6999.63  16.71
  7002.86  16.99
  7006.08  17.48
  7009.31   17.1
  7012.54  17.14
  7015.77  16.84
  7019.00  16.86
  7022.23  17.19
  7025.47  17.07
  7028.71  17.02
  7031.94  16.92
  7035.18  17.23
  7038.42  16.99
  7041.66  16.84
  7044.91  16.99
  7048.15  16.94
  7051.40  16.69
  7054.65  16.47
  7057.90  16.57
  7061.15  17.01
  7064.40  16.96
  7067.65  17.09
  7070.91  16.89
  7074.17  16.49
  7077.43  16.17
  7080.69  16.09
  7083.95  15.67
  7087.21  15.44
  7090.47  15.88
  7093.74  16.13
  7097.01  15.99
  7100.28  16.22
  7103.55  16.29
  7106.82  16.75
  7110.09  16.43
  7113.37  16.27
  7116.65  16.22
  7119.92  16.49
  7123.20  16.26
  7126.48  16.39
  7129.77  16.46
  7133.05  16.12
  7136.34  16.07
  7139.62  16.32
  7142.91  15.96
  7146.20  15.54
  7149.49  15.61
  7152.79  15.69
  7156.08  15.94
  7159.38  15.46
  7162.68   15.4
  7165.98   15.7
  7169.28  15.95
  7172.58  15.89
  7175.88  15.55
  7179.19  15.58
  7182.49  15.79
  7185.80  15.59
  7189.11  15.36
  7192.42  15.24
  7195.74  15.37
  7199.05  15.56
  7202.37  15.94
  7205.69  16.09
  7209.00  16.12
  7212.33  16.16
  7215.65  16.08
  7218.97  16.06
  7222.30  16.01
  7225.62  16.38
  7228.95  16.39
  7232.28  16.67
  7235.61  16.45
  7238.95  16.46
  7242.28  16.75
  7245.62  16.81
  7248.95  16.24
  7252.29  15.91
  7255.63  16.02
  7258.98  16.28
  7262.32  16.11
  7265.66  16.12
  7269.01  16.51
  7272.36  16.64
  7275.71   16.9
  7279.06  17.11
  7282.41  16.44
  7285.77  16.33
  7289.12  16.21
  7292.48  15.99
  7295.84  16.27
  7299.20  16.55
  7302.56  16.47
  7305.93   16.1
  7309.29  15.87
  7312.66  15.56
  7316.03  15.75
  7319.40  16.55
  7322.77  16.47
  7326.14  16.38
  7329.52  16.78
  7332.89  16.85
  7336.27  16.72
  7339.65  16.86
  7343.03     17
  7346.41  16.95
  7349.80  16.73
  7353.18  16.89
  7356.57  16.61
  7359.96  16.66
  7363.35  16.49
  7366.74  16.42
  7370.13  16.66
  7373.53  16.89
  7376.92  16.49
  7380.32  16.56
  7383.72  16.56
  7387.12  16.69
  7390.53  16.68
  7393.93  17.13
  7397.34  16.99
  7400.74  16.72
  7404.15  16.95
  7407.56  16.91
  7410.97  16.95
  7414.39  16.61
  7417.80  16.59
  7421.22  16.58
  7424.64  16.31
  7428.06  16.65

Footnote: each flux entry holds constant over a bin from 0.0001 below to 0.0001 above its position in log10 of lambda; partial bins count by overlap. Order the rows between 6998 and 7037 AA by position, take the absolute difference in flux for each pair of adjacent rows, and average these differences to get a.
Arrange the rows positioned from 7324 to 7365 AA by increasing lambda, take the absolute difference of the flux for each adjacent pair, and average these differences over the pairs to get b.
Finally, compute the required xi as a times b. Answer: 0.036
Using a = 0.22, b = 0.16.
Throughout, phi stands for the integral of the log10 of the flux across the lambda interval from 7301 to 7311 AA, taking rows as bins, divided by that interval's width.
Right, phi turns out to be 1.21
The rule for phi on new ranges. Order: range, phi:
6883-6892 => 1.23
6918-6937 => 1.23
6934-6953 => 1.24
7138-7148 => 1.20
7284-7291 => 1.21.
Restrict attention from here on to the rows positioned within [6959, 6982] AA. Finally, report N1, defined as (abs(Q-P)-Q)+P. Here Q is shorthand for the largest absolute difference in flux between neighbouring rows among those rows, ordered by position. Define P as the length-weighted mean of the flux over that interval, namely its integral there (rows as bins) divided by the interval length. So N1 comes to 34.3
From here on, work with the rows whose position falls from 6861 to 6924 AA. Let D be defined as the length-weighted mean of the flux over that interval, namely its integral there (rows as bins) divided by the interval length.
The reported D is 16.78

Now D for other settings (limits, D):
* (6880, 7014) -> 17.20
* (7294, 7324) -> 16.17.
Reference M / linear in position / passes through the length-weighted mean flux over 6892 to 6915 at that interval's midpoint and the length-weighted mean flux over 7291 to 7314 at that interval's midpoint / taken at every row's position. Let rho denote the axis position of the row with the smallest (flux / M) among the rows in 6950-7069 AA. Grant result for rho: 7054.65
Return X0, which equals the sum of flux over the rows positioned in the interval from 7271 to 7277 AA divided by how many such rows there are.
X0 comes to 16.8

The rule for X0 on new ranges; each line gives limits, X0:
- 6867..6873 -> 16.6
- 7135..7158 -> 15.9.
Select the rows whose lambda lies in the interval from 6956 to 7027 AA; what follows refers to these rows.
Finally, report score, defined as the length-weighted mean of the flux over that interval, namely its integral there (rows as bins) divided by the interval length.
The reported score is 17.3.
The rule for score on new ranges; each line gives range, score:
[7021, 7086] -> 16.8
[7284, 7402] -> 16.5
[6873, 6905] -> 16.9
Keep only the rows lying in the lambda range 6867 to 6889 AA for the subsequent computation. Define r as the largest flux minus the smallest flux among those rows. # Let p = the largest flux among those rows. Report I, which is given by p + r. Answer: 17.5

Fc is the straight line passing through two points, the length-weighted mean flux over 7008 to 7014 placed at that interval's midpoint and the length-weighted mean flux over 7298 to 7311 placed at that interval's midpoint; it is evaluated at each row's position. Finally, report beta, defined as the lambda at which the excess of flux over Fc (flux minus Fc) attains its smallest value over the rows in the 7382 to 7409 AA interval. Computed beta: 7383.72 AA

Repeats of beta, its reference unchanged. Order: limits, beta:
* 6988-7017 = 6999.63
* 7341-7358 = 7356.57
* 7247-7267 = 7252.29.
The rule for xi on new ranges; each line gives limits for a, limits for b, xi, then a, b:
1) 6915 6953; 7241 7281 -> 0.040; 0.17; 0.23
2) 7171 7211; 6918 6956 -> 0.035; 0.18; 0.19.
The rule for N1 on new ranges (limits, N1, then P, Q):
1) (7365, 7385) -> 32.4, 16.6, 0.40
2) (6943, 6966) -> 34.3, 17.5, 0.36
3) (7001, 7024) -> 33.2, 17.1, 0.49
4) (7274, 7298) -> 31.6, 16.5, 0.67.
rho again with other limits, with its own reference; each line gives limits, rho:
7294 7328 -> 7312.66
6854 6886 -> 6881.38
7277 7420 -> 7312.66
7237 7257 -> 7252.29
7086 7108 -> 7087.21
